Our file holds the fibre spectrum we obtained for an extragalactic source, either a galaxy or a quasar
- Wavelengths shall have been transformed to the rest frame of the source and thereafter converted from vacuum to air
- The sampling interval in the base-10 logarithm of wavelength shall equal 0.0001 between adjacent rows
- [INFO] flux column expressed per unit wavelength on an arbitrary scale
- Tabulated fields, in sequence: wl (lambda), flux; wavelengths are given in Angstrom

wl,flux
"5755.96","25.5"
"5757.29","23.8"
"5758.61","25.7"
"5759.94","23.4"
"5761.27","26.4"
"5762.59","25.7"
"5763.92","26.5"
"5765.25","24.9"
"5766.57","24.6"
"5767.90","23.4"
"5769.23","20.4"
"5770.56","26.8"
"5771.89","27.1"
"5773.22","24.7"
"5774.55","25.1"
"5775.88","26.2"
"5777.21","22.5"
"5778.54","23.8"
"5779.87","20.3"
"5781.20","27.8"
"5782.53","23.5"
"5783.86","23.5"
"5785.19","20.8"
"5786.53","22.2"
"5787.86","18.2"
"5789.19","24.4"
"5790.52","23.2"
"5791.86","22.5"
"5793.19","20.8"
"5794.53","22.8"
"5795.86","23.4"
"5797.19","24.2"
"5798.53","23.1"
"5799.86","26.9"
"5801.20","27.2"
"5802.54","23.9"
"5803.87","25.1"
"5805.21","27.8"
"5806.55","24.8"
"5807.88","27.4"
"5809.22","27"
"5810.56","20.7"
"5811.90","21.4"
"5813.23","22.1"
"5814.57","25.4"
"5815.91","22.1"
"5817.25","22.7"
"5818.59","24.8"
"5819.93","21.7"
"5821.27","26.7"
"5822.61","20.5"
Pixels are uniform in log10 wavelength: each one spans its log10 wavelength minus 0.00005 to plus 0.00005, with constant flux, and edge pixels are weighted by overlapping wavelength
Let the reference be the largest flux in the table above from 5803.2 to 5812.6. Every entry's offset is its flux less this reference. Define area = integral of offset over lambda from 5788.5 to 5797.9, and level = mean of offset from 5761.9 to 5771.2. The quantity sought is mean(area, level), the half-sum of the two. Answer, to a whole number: -24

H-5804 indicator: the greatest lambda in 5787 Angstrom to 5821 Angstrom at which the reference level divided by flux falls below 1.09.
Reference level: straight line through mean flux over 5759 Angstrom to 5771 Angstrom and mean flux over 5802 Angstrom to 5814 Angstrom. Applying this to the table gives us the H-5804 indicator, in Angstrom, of 5818.59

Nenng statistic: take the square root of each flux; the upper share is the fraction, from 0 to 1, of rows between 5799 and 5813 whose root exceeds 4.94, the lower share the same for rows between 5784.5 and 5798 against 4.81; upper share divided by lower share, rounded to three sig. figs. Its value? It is 1.75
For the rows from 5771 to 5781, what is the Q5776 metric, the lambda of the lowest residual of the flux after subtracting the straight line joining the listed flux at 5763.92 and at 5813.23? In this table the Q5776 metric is 5779.87 Angstrom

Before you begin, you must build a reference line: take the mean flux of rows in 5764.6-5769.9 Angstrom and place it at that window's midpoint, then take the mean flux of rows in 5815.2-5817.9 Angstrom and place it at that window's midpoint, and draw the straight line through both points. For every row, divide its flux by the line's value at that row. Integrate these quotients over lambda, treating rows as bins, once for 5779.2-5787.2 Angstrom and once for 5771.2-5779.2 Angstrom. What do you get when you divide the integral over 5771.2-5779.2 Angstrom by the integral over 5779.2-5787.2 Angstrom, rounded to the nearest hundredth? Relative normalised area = 1.07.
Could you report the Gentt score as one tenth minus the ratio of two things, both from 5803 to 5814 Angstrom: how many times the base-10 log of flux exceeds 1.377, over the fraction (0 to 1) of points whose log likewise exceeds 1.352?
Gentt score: -8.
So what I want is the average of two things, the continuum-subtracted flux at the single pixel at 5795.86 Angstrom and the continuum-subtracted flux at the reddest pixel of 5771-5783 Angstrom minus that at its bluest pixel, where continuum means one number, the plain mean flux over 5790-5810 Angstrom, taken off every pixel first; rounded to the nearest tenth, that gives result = -2.4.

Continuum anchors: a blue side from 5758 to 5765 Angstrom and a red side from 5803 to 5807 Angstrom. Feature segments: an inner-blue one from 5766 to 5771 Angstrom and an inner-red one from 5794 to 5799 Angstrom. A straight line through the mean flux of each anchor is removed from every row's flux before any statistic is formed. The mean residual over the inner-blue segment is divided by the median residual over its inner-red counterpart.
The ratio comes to 0.7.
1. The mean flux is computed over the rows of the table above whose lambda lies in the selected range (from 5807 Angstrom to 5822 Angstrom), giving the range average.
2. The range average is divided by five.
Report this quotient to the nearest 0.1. 4.8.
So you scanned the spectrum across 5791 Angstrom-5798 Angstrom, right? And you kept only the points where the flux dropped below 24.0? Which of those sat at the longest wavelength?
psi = 5795.86 Angstrom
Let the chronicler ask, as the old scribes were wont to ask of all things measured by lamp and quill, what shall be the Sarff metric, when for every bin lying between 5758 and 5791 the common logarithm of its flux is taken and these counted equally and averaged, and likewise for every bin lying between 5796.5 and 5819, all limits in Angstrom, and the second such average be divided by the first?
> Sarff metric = 1.01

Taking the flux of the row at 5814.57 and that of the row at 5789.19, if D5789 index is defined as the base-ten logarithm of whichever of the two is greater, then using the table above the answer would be 1.40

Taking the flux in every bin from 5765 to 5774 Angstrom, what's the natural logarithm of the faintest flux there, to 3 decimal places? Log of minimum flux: 3.016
